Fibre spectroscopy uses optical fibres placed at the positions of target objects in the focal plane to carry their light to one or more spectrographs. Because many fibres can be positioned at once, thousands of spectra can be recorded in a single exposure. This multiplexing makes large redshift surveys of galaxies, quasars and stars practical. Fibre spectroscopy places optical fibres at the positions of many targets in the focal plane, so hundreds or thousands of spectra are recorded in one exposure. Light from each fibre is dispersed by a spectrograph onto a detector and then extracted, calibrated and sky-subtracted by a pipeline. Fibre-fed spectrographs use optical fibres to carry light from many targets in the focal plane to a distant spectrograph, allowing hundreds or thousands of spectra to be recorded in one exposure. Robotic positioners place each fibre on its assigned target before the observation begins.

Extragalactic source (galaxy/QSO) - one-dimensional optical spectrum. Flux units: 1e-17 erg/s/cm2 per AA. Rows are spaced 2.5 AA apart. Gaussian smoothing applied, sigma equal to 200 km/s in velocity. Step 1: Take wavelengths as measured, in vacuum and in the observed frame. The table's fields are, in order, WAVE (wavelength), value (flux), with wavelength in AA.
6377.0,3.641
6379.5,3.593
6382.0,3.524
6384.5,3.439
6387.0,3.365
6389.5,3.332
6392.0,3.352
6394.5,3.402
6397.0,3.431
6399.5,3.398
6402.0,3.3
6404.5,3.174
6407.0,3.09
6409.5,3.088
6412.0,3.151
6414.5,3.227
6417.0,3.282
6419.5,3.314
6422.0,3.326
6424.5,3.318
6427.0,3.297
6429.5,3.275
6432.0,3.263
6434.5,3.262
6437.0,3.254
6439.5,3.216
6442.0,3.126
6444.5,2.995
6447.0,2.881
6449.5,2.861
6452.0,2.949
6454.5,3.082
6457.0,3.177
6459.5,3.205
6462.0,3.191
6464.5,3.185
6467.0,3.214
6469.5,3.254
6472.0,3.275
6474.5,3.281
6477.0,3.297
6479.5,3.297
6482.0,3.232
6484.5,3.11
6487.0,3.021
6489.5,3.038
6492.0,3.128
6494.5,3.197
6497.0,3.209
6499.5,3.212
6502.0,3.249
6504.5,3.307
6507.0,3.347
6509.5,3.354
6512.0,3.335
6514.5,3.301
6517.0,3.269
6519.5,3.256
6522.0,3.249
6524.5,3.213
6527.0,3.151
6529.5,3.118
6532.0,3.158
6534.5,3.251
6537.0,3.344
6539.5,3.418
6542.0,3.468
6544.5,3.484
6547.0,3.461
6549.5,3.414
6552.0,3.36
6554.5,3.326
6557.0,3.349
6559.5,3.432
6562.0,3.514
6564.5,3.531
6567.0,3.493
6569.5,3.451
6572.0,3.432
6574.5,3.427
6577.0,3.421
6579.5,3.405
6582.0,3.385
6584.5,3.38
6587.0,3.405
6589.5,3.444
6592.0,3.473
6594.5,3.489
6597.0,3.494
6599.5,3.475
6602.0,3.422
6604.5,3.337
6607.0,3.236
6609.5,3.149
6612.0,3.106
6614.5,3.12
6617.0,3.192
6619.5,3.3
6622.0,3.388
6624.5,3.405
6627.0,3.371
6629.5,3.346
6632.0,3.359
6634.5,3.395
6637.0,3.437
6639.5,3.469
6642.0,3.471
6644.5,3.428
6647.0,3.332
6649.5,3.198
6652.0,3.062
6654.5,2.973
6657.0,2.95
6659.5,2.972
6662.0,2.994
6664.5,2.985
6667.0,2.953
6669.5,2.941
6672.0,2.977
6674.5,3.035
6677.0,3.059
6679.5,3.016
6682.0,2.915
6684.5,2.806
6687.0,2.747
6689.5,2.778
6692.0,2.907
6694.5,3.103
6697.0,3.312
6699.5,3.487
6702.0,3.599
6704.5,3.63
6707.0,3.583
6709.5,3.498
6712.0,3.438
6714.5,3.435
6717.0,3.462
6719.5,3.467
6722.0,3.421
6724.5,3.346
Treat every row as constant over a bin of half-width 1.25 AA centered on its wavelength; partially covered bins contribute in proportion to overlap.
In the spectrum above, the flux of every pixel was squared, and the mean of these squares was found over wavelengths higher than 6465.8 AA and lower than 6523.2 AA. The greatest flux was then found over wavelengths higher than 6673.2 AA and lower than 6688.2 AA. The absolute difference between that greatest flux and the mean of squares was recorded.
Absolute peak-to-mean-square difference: 7.42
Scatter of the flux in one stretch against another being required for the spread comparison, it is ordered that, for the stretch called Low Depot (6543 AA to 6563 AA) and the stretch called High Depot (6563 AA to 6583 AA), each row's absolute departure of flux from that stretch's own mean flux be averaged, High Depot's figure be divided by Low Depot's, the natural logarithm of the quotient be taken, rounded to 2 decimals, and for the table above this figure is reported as -0.42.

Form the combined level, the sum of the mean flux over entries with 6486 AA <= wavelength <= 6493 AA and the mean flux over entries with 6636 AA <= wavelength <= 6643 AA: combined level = 6.52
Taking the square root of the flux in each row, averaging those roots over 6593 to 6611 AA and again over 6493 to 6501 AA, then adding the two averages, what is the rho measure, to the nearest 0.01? 3.63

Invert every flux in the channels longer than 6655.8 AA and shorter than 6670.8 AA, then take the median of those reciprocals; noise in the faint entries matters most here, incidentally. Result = 0.338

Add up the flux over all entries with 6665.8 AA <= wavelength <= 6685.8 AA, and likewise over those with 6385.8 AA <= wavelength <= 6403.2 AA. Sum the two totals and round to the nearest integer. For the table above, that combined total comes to 47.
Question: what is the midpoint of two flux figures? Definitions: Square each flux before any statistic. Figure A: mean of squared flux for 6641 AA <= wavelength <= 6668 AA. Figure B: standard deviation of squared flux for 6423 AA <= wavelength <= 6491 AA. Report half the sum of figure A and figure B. 5.3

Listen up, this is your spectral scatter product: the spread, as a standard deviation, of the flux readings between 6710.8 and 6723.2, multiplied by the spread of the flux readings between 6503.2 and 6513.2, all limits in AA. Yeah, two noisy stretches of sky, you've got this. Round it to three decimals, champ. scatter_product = 0.000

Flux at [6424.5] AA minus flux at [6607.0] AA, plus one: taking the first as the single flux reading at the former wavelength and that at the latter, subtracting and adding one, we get 1.08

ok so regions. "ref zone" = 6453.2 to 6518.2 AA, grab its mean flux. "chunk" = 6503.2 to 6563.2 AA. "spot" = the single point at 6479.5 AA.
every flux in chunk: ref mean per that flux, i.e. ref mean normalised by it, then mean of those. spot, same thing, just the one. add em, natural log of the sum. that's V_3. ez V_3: 0.666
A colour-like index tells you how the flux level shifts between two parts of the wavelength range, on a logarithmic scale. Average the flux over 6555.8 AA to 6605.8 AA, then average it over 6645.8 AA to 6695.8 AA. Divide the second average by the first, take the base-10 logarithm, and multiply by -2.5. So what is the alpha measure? 0.15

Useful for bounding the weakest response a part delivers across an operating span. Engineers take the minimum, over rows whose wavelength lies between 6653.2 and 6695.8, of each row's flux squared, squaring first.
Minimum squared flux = 7.55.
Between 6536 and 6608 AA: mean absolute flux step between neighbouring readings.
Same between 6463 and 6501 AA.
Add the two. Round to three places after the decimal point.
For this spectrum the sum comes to 0.078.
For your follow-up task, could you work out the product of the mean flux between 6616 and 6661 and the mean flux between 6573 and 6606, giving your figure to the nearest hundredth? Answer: 11.24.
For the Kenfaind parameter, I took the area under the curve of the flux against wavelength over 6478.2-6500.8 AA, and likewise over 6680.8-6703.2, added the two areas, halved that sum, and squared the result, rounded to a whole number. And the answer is 4917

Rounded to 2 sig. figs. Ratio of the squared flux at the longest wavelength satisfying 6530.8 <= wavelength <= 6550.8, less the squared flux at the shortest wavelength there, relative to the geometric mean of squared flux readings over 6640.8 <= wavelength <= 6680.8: 0.18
